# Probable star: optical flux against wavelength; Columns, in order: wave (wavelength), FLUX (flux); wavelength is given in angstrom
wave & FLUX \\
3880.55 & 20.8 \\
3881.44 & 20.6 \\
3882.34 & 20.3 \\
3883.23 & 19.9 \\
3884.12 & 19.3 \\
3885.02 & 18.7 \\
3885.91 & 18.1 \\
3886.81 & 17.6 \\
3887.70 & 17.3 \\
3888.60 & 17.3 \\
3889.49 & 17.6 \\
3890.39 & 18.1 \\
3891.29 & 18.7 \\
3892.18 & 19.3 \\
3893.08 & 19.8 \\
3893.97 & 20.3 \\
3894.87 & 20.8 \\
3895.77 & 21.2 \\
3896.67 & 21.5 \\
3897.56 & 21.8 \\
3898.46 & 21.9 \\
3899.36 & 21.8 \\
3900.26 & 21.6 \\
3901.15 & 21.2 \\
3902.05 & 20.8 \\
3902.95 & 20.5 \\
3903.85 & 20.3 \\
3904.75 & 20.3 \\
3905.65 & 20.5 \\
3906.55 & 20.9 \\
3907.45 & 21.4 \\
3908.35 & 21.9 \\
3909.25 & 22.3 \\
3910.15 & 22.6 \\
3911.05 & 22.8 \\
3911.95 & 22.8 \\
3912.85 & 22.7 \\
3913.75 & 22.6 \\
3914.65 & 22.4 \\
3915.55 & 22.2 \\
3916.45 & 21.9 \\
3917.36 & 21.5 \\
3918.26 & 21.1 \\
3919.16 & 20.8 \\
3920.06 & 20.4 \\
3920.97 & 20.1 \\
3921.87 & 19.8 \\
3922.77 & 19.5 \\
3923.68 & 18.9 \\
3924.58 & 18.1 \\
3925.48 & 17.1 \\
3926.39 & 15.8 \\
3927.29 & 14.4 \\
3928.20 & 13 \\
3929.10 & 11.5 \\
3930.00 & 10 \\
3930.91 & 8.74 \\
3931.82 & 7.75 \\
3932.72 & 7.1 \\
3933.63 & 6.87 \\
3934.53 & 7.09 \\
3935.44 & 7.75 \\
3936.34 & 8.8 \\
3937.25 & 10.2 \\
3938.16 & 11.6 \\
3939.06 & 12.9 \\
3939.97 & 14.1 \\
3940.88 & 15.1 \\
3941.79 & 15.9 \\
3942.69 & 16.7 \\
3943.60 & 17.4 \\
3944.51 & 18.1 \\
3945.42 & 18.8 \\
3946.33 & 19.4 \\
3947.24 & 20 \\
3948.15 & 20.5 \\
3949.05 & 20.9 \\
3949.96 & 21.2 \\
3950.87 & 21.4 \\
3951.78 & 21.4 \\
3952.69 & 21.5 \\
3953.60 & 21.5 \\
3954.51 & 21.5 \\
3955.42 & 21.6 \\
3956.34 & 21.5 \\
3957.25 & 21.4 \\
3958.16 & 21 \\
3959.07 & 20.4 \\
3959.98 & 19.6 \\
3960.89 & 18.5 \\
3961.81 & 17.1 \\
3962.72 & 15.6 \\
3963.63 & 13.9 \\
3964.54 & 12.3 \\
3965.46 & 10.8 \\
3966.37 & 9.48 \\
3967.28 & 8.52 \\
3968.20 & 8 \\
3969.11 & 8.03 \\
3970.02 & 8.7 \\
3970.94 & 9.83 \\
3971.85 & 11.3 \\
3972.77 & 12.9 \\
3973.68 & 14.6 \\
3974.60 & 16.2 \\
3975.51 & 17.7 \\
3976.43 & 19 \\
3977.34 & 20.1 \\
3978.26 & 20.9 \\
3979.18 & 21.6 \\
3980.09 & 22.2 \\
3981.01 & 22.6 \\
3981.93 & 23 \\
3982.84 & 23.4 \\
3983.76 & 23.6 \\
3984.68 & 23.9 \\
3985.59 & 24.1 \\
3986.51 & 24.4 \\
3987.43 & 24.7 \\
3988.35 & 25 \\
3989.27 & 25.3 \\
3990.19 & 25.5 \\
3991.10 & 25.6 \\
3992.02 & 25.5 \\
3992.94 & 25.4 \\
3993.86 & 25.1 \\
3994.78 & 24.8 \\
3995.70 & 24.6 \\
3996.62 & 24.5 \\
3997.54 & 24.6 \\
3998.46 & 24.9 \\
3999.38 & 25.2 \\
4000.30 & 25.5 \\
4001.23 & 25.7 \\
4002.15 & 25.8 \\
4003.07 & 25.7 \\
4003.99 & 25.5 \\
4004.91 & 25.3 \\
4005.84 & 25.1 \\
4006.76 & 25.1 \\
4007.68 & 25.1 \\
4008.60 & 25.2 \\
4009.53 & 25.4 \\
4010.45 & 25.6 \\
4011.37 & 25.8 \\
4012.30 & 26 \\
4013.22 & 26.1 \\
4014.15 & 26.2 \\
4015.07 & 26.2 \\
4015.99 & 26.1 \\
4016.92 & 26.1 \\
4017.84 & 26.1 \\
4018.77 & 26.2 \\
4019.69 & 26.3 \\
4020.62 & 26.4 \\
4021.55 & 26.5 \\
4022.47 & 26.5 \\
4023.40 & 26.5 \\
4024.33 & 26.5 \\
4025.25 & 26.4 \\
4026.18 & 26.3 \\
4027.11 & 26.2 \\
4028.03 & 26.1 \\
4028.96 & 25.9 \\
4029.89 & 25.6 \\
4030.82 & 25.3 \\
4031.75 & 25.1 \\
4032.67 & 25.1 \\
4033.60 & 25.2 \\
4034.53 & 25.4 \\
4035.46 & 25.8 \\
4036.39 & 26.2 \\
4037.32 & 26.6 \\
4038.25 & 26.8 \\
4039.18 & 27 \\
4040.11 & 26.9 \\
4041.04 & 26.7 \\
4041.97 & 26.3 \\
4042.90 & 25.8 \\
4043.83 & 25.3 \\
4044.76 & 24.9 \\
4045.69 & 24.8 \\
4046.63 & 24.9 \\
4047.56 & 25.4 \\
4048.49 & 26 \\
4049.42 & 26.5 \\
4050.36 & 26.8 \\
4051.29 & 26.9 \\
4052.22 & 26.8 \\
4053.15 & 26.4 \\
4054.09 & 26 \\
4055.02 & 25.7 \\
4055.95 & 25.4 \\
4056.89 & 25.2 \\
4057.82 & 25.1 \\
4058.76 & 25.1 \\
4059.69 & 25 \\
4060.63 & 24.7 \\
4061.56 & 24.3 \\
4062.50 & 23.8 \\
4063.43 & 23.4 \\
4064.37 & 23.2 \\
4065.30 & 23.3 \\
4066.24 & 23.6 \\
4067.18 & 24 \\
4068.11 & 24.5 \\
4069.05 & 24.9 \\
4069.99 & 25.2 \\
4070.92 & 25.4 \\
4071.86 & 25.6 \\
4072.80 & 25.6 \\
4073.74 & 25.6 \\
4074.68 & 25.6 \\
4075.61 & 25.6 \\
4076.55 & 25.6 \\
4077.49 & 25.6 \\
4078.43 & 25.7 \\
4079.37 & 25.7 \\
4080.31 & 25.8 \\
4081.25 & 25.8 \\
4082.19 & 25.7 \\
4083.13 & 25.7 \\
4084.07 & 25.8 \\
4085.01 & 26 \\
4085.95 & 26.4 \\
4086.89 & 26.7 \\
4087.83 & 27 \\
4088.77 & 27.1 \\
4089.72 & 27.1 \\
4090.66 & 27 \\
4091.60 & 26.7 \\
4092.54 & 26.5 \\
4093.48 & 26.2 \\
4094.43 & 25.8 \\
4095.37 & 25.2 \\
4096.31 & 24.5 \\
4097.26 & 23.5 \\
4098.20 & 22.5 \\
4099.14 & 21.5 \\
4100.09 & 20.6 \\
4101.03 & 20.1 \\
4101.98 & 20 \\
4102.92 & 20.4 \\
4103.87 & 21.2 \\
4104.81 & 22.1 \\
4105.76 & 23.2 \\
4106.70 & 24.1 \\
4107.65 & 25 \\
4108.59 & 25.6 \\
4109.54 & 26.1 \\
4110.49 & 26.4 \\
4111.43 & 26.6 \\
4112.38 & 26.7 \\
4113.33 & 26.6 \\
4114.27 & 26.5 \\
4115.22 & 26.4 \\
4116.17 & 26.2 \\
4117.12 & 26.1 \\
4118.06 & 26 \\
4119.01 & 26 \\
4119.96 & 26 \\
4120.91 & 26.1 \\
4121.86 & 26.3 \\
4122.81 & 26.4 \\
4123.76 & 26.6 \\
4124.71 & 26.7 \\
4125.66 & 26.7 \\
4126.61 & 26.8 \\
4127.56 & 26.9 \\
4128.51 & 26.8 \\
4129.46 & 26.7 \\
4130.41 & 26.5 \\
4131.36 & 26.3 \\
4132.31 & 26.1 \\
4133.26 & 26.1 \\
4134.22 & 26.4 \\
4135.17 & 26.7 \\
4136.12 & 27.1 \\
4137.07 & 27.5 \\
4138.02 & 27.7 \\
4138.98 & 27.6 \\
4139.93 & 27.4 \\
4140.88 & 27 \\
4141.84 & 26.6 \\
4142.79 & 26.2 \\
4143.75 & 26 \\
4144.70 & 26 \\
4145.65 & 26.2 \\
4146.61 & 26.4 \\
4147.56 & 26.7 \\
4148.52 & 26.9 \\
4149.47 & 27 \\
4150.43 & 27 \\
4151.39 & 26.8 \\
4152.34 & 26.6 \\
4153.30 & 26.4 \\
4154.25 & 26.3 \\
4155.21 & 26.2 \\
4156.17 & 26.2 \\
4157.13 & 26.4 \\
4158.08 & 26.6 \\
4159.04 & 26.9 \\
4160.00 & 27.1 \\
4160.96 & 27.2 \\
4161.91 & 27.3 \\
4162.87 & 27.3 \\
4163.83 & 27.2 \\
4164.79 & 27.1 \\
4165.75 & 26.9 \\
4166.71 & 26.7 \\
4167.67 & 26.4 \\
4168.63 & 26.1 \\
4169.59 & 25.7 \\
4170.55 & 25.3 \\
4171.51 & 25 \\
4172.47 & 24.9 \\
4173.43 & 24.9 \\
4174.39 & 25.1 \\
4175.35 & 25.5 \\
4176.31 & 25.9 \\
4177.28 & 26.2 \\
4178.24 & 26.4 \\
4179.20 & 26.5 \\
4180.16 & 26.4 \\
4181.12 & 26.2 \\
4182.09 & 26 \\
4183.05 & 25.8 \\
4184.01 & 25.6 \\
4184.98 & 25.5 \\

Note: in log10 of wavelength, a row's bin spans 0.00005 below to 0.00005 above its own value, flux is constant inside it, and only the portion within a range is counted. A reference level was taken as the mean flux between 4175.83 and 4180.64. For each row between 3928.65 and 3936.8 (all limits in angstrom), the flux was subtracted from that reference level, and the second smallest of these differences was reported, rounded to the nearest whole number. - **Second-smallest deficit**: 16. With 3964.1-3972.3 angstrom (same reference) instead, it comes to 15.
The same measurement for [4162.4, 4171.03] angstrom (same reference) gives -1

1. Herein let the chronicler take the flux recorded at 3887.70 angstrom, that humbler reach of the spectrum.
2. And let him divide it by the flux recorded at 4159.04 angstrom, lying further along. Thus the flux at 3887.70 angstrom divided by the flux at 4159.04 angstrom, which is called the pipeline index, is 0.64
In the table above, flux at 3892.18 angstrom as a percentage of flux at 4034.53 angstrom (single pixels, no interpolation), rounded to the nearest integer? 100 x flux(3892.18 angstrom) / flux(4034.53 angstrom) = 76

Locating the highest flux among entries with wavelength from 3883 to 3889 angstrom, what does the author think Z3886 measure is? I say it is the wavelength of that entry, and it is 3883.23 angstrom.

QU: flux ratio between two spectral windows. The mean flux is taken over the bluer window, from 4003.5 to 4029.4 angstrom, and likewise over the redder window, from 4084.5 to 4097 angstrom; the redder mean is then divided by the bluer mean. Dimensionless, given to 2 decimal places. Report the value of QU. 1.01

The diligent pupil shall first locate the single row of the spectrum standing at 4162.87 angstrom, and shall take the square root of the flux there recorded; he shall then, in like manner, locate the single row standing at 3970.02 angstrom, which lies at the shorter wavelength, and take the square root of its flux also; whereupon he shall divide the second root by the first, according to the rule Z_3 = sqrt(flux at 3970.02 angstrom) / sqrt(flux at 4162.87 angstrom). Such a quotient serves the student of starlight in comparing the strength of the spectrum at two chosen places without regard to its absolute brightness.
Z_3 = 0.56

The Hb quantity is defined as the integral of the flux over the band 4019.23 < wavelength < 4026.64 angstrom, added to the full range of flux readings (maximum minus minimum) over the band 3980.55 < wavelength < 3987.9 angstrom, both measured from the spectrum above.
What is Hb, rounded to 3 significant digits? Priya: 198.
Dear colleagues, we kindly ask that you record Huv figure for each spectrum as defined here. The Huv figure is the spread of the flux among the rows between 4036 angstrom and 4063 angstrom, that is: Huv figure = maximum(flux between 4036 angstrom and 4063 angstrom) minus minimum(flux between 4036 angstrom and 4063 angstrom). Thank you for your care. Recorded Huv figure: 3.2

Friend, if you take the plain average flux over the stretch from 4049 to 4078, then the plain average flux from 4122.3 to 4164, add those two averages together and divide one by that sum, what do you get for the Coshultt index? 0.0193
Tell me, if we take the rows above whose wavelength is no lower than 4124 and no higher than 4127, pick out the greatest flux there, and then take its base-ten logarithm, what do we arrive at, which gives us 1.43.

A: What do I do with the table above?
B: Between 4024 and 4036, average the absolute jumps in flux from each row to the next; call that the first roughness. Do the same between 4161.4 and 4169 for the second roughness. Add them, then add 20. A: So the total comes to 20.3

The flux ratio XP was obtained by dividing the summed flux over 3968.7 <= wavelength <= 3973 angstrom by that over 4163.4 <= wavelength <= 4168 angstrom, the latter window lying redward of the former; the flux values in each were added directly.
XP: 0.38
